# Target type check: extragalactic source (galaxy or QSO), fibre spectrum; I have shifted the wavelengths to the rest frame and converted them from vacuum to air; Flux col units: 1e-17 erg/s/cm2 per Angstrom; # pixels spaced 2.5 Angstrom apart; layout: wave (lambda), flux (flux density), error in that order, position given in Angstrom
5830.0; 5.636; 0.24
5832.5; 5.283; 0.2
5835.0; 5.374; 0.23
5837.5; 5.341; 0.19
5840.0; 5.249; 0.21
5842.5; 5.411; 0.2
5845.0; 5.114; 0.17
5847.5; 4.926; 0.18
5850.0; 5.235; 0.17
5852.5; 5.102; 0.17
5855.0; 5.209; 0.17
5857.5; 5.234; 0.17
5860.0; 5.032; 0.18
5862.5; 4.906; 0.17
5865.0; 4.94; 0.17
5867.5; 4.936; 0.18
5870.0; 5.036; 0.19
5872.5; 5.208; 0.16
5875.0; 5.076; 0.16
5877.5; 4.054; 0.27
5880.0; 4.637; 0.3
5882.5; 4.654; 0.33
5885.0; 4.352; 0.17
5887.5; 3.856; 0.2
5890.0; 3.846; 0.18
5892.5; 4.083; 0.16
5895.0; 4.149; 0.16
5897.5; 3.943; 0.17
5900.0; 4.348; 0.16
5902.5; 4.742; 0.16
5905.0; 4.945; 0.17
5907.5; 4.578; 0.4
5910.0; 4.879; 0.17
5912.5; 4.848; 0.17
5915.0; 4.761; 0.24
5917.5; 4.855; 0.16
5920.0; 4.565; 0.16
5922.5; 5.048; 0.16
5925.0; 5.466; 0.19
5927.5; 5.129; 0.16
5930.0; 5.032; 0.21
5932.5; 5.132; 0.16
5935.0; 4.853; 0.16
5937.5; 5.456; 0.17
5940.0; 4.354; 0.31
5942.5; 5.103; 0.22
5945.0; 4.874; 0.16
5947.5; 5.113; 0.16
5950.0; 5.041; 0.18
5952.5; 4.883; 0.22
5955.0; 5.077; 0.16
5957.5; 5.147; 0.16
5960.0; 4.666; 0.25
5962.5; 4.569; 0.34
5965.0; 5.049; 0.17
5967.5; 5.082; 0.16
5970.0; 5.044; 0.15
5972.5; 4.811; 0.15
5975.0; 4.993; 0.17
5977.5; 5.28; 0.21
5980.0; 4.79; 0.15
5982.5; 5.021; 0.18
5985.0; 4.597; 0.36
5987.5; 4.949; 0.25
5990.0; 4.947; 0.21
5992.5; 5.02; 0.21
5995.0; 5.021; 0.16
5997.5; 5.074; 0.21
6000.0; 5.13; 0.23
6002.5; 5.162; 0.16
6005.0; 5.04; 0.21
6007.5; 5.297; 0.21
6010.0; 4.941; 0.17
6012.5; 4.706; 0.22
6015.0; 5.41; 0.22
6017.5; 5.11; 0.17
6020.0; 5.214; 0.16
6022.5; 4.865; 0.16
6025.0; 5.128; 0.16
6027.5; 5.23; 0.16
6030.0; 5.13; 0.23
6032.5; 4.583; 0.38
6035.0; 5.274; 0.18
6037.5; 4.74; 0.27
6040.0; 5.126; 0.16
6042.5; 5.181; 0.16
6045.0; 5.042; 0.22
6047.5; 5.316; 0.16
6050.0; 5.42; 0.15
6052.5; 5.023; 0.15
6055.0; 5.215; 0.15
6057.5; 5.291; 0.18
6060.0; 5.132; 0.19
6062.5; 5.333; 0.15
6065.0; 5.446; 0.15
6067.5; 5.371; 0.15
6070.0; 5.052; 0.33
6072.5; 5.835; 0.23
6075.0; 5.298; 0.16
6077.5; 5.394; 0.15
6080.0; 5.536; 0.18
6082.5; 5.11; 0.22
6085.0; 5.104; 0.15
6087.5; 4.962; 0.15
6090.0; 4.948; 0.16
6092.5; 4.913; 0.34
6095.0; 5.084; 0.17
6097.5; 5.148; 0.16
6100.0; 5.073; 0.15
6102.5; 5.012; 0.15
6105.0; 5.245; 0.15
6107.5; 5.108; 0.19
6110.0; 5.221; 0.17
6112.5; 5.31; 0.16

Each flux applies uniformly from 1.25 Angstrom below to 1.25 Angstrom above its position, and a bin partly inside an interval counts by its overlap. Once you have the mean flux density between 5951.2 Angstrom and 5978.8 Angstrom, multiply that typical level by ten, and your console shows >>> 49.6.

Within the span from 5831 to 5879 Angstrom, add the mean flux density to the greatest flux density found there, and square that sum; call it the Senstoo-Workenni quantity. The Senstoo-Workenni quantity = 110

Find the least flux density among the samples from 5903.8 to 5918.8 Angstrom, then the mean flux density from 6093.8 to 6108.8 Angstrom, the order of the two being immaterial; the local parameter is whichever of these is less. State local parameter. 4.58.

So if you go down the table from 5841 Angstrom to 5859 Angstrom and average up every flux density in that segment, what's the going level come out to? 5.2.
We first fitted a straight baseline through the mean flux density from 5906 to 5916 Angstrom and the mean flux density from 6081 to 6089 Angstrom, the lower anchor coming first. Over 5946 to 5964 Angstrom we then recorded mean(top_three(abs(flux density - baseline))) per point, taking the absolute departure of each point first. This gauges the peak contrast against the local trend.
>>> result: 0.29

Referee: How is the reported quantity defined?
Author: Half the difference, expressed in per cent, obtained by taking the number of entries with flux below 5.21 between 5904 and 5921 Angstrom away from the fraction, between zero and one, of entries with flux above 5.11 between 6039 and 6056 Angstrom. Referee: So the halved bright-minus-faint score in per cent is -314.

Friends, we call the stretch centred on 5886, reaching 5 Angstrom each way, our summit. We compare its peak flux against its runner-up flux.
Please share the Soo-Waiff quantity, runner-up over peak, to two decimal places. 0.94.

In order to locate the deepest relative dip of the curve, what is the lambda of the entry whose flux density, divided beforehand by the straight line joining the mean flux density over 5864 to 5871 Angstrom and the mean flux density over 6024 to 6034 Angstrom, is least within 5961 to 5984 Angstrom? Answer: 5962.5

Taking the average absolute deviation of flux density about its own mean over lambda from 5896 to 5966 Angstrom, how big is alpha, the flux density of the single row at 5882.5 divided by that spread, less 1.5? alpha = 18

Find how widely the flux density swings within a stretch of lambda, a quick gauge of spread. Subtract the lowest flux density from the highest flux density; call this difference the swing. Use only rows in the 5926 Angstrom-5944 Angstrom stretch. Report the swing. 1.1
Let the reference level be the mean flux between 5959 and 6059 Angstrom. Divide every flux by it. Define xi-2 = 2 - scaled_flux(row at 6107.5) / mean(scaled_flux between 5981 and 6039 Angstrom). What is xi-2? 0.98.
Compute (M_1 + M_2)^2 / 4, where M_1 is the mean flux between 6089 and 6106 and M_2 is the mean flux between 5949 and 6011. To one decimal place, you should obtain 25.2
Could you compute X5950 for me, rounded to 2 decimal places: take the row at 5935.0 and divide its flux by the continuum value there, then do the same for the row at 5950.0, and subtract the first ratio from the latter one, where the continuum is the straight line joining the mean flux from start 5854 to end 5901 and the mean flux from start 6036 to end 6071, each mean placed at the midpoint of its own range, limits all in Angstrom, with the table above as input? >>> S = 0.03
